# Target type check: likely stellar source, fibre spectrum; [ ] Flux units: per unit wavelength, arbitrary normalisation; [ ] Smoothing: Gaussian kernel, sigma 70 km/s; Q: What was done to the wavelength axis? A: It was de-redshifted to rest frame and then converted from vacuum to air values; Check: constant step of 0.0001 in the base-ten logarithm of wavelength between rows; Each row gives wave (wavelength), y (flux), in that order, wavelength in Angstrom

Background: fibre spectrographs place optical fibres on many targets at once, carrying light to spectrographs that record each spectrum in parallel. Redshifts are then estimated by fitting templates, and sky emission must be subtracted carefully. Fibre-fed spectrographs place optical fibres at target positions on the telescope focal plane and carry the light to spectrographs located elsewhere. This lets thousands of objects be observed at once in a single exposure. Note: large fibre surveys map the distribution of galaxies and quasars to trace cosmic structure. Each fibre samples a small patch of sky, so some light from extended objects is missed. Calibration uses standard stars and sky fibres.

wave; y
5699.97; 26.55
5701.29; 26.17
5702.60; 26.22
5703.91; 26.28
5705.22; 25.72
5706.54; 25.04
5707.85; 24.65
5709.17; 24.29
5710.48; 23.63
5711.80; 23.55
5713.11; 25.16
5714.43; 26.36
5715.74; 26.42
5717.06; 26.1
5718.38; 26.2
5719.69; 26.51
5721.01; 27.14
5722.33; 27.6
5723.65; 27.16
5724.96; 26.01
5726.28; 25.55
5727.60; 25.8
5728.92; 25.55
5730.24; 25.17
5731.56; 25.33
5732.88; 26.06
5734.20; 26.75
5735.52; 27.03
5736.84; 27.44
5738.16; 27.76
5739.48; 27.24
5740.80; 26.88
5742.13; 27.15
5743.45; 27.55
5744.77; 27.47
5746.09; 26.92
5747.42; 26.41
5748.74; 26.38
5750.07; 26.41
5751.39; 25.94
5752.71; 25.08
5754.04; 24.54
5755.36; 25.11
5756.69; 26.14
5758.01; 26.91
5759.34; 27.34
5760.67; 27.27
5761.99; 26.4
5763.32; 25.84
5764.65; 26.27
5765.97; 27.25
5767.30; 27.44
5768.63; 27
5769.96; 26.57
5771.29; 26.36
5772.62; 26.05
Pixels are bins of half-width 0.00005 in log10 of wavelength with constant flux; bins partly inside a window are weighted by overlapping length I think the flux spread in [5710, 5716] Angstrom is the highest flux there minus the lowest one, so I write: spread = 2.87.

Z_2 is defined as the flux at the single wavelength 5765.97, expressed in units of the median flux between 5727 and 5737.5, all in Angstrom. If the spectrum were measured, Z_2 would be 1.05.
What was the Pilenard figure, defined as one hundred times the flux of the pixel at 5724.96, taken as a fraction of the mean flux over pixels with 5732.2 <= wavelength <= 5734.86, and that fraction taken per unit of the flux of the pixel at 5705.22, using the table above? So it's 3.83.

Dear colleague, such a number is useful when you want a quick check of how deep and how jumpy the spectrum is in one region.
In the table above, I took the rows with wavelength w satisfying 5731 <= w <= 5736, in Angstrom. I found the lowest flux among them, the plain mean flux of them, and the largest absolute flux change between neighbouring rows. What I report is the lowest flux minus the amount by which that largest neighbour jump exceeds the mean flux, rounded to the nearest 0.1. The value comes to 50.9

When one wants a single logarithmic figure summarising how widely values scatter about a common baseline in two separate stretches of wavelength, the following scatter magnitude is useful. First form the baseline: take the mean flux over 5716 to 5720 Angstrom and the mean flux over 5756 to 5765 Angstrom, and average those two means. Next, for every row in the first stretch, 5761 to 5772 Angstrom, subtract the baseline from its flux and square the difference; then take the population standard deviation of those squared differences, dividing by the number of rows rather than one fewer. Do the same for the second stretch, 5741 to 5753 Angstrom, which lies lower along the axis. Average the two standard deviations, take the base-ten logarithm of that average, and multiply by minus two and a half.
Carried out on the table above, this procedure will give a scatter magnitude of 0.78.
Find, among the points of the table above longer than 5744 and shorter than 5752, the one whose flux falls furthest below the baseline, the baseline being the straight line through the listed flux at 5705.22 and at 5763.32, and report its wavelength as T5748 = 5751.39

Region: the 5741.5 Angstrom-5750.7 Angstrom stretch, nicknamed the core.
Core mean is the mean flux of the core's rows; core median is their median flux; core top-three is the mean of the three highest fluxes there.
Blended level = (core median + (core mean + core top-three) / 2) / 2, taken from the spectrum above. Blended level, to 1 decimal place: 27.0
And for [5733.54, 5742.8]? 27.2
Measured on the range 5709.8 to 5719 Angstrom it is 26.0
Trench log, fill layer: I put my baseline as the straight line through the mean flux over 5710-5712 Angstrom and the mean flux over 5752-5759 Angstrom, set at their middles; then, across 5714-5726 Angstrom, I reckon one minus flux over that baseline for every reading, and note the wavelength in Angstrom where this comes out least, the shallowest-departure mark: 5722.33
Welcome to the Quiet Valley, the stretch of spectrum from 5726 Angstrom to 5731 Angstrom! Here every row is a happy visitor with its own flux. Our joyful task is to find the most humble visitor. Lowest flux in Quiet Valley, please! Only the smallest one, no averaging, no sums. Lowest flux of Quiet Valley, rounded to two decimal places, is 25.17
